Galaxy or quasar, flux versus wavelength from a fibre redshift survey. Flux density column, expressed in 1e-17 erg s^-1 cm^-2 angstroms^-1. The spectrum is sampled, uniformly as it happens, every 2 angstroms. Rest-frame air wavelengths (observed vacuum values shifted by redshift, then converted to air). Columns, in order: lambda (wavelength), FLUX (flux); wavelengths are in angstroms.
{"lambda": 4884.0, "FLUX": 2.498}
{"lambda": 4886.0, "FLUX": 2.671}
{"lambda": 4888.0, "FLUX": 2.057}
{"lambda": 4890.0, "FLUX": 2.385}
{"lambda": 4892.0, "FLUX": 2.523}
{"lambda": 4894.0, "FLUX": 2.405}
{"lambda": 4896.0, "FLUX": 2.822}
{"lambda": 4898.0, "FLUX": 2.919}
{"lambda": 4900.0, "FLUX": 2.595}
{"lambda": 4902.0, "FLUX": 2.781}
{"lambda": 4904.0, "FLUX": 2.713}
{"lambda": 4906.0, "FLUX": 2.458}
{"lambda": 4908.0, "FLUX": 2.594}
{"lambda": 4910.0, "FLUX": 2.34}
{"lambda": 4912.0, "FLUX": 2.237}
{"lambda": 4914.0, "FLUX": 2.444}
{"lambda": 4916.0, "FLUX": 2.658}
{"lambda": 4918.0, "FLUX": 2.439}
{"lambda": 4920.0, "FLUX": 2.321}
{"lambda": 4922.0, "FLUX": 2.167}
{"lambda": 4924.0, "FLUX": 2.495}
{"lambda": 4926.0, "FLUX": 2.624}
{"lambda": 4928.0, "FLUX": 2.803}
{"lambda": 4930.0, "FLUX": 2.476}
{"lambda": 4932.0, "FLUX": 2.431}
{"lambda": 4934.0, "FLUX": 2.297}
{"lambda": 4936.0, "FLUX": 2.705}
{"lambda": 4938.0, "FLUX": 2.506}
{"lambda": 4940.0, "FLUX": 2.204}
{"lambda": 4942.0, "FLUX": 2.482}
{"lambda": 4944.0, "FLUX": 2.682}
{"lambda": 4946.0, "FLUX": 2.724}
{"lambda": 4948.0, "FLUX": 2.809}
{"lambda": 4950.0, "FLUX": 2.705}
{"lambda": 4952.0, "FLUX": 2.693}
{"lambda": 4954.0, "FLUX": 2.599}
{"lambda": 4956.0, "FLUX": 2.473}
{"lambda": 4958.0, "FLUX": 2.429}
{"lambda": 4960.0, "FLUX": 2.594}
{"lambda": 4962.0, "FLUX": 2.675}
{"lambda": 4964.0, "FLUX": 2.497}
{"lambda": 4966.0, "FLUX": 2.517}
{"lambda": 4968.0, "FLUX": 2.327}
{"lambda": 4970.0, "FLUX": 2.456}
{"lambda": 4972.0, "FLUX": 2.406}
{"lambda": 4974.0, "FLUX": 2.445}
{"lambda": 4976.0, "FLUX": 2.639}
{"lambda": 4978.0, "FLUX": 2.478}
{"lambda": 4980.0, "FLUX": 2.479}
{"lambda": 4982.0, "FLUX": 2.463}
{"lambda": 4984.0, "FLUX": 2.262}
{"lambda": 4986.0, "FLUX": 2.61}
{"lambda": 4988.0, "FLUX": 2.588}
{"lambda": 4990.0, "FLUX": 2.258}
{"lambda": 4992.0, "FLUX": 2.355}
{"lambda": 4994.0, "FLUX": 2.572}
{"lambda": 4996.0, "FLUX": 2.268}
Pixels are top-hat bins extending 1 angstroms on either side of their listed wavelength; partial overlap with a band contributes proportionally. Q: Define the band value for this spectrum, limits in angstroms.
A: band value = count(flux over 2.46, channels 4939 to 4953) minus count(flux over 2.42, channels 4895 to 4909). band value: -1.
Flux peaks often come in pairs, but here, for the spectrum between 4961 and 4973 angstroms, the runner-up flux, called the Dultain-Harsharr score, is 2.517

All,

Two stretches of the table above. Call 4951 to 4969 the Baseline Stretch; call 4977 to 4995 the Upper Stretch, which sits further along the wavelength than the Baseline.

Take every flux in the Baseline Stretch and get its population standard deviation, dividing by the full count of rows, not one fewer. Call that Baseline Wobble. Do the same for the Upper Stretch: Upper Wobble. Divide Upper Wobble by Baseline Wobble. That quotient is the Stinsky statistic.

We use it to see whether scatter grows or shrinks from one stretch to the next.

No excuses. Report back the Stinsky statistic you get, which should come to 1.1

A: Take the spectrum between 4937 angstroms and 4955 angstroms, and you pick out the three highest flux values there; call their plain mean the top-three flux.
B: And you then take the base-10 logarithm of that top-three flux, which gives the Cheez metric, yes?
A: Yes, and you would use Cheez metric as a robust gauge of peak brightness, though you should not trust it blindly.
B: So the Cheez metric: 0.439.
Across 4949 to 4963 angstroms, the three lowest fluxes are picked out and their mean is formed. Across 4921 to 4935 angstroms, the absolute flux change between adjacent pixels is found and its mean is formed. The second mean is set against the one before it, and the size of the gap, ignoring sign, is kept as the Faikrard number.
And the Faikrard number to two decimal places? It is 2.31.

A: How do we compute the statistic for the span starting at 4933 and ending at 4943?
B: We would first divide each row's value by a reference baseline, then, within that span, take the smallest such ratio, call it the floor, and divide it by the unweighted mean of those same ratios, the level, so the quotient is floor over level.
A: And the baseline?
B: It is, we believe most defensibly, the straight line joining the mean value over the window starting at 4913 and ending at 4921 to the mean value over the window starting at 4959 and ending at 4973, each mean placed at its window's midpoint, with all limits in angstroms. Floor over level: 0.903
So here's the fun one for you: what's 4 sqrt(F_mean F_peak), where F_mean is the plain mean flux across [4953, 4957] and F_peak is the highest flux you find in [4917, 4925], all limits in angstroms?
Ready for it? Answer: 10.06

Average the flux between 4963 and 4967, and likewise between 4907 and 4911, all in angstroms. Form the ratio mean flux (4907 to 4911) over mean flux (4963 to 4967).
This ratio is 0.98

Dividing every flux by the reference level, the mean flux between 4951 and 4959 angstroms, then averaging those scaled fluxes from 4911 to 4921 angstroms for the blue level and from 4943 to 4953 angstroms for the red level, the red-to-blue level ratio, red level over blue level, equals 1.13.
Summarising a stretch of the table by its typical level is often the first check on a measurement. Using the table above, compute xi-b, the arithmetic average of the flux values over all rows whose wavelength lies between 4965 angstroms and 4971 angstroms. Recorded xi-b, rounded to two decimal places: 2.43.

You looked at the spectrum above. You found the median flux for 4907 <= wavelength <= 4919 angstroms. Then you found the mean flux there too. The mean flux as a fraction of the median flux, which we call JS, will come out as 1.004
